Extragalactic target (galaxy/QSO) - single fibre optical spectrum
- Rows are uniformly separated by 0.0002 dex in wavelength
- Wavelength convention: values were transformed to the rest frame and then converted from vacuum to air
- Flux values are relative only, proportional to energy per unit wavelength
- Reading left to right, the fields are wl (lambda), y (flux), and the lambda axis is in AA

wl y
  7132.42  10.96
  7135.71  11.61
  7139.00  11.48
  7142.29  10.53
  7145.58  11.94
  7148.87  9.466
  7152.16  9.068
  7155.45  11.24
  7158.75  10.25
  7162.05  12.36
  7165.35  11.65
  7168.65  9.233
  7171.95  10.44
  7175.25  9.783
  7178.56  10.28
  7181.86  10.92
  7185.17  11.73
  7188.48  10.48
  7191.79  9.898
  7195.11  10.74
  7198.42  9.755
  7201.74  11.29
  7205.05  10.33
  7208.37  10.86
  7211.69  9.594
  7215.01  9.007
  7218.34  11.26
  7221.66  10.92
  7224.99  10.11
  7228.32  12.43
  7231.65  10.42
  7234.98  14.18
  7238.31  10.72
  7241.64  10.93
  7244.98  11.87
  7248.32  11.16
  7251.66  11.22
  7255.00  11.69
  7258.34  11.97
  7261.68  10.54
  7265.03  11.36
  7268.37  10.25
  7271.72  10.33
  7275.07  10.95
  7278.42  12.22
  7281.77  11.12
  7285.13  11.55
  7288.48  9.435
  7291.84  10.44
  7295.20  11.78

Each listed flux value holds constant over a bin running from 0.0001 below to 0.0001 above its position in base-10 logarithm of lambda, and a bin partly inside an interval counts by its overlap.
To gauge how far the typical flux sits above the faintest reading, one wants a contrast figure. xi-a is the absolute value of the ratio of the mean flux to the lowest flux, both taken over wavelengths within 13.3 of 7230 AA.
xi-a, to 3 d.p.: 1.125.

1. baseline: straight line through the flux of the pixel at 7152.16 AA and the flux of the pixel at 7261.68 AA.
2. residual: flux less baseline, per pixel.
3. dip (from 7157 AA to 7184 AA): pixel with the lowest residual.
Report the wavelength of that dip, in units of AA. 7168.65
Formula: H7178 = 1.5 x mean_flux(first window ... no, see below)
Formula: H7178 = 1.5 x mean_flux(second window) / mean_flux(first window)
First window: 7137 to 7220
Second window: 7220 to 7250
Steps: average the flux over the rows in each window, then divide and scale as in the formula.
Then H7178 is 1.62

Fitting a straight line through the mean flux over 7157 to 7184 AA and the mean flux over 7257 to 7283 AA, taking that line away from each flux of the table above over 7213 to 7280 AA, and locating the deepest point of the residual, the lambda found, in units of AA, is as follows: 7215.01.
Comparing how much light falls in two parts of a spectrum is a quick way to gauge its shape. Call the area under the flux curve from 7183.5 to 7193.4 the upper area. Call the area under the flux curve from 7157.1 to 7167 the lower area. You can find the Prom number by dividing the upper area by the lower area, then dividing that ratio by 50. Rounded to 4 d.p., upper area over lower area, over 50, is 0.0188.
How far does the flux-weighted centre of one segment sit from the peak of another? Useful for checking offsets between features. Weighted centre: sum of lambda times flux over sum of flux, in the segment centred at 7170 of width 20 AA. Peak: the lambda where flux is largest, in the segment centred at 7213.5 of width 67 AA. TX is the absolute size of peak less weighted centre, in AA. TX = 65.1 AA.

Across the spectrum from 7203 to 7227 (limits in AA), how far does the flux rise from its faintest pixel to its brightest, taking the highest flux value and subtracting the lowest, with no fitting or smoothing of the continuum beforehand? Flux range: 2.3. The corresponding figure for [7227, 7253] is 3.8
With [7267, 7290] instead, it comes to 2.8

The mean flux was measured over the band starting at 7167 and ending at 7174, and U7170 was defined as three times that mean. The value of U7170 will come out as 29.5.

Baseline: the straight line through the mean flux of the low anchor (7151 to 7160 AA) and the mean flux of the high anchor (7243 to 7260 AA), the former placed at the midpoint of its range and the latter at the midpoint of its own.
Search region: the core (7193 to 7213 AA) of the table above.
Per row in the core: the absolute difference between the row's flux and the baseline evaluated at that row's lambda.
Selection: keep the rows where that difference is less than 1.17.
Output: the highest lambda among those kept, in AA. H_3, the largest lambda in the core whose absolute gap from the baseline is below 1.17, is 7208.37 AA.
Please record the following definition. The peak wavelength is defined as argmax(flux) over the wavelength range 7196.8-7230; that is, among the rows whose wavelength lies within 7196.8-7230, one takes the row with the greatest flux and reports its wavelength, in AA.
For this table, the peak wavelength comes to 7228.32 AA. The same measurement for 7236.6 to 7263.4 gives 7258.34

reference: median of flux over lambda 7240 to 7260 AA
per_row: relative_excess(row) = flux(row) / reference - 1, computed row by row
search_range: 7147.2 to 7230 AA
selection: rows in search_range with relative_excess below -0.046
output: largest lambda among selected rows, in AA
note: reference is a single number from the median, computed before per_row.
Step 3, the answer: 7224.99 AA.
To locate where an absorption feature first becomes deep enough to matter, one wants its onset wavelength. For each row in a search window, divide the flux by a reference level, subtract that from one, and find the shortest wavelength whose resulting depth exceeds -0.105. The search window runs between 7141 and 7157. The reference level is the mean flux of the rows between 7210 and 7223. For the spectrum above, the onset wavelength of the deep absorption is 7142.29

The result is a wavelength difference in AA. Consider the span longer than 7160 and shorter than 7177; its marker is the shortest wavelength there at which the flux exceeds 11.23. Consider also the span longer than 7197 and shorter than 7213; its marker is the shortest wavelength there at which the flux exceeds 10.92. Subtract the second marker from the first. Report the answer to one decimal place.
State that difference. -39.7 AA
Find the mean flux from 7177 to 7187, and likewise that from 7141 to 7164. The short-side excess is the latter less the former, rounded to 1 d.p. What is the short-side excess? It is -0.3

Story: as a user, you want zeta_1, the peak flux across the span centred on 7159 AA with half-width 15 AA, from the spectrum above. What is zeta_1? 12.36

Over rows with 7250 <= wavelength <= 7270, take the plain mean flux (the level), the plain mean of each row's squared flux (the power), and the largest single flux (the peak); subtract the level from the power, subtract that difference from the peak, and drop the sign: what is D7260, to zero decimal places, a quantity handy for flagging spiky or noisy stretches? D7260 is 102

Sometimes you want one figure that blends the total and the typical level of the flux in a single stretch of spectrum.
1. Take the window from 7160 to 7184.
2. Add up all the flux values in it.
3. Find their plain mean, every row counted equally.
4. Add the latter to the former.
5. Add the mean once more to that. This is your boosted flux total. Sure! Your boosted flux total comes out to 96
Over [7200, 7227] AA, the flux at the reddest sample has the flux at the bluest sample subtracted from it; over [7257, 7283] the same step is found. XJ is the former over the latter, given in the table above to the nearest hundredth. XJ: 1.39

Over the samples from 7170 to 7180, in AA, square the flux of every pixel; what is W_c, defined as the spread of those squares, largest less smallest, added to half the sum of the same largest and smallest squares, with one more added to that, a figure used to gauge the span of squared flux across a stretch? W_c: 117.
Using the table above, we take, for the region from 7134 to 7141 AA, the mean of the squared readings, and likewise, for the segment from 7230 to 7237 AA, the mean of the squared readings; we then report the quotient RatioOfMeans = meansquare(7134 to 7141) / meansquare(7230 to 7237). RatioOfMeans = 0.86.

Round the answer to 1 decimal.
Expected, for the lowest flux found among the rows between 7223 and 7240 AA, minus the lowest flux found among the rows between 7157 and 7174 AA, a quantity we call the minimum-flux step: 0.9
